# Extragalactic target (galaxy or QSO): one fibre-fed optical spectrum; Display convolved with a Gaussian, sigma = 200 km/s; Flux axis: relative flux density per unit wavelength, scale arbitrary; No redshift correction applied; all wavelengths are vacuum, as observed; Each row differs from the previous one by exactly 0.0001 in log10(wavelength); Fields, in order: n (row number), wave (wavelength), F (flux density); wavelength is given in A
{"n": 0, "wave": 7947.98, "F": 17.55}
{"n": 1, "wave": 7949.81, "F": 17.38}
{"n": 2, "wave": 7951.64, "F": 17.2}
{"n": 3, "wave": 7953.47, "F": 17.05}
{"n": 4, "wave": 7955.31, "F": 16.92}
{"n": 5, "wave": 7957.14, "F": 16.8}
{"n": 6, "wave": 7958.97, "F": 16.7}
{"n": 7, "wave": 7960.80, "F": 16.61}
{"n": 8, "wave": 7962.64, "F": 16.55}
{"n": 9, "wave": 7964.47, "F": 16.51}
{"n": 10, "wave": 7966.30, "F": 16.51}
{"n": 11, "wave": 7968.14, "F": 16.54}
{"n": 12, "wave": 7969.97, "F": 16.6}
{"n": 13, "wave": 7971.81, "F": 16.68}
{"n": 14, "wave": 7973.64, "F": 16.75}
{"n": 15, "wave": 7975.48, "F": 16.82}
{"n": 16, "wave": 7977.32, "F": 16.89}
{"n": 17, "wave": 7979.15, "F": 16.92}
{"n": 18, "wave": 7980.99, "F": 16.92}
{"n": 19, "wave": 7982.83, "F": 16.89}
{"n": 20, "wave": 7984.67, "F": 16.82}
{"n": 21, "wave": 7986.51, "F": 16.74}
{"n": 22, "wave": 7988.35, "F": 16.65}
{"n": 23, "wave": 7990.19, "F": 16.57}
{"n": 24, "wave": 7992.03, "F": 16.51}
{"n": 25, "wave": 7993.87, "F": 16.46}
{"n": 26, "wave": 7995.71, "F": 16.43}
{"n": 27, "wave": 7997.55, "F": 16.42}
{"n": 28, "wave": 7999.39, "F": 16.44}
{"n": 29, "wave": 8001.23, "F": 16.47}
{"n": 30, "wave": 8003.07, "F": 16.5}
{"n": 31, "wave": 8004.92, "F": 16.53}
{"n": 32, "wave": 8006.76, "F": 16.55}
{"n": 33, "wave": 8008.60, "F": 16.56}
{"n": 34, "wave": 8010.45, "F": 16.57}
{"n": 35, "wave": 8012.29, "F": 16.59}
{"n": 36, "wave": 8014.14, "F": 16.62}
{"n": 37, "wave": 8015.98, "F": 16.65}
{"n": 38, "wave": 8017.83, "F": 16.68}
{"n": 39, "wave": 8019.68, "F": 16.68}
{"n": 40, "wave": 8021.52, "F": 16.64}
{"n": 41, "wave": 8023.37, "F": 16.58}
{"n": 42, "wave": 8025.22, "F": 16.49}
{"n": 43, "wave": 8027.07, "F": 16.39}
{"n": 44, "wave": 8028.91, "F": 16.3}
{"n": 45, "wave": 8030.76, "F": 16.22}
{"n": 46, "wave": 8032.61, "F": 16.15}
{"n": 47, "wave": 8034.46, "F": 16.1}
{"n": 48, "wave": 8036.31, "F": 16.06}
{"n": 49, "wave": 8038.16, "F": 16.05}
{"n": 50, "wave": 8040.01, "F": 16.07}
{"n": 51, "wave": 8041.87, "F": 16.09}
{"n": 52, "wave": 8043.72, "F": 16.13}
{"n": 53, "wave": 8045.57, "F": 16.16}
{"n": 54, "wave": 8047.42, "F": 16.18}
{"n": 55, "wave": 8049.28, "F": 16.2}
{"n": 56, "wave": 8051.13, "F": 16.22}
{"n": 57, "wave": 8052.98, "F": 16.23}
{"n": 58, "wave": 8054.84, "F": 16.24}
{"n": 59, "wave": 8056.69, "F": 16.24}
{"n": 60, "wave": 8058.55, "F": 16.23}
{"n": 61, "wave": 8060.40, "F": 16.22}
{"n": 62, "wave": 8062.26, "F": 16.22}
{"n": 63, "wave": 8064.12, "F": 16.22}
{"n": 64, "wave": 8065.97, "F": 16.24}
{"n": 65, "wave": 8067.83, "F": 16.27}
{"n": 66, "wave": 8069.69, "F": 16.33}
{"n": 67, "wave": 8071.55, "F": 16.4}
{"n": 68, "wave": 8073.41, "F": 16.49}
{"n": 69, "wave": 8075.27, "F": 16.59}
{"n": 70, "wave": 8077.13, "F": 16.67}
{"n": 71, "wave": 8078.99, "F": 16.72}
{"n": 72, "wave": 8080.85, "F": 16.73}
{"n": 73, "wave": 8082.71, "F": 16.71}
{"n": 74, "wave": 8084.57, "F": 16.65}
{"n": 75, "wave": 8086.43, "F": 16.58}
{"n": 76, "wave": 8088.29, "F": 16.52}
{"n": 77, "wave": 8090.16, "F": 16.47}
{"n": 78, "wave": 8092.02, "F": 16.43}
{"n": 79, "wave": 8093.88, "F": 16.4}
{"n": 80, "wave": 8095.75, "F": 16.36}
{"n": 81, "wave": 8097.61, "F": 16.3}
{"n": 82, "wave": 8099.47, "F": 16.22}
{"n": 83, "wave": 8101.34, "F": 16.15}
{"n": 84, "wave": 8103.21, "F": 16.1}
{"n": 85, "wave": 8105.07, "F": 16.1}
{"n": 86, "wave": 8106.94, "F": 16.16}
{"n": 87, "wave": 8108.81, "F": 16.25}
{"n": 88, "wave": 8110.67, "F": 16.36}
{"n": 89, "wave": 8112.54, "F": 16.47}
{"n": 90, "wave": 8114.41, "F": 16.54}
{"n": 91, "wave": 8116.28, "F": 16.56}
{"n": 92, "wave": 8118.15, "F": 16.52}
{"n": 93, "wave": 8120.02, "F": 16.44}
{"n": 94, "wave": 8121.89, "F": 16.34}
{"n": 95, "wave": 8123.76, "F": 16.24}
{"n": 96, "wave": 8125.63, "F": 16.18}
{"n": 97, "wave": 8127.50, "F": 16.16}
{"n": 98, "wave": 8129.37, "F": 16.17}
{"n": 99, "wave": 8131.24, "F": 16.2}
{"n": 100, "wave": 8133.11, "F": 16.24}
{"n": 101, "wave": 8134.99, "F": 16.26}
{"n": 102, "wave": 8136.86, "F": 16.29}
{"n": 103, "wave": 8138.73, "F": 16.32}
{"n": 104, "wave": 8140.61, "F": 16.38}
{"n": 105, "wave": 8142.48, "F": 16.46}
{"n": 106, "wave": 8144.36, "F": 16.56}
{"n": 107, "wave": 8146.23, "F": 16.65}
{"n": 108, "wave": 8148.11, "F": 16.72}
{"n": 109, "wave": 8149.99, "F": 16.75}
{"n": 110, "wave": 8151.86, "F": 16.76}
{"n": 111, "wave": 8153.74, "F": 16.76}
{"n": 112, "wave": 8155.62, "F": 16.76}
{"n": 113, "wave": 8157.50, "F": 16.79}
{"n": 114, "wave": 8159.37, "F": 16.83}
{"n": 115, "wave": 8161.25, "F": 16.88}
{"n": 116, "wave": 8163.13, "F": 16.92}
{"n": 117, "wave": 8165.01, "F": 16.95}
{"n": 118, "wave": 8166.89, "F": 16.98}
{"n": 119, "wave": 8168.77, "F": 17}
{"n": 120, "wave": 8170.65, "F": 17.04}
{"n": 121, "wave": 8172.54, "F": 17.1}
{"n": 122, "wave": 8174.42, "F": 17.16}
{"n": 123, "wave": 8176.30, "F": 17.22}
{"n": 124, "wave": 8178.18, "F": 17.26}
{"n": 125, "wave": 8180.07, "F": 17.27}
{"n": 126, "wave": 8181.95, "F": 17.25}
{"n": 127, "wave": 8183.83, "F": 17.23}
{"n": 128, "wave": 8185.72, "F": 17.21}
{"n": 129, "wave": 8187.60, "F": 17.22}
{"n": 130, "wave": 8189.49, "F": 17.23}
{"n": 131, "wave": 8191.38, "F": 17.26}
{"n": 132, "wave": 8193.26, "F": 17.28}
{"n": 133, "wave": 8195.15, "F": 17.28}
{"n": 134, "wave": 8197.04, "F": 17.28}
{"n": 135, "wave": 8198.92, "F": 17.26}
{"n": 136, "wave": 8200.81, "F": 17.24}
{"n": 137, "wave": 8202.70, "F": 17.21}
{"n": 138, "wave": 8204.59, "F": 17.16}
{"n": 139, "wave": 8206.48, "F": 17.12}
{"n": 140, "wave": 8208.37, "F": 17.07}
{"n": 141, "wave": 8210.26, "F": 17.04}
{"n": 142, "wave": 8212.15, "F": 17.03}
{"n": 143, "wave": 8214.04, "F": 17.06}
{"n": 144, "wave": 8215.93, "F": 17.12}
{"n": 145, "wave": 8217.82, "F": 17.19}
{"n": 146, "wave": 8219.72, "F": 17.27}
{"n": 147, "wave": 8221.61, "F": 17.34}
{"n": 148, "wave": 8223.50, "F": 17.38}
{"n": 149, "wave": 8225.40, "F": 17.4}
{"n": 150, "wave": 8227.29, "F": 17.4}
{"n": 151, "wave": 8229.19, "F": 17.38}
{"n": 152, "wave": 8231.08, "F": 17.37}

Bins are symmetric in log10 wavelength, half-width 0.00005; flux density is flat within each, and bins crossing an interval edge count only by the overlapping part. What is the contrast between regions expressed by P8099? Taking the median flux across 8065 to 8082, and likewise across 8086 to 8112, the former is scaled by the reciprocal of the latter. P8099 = 1.01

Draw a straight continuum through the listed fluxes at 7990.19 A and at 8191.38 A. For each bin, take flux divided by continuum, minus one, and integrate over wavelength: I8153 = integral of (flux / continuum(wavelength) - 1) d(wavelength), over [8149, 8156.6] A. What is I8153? -0.16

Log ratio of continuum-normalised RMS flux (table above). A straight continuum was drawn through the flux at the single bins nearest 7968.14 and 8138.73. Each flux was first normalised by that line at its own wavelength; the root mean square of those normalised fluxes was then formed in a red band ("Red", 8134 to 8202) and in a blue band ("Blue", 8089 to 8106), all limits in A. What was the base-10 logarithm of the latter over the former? -0.020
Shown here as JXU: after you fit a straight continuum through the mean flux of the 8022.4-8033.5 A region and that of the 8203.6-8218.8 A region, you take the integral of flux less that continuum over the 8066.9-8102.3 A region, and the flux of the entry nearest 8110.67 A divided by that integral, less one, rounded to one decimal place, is -5.1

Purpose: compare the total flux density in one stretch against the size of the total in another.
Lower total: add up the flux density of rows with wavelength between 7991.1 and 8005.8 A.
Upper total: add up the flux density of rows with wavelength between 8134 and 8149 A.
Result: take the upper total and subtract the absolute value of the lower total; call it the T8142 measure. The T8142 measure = 0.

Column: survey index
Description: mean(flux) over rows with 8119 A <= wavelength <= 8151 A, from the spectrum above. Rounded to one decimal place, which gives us 16.4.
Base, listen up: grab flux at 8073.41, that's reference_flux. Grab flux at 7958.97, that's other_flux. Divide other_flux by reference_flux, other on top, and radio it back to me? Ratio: 1.01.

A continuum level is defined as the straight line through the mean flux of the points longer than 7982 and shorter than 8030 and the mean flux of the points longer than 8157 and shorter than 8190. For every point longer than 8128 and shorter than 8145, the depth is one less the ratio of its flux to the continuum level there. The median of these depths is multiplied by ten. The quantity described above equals 0.4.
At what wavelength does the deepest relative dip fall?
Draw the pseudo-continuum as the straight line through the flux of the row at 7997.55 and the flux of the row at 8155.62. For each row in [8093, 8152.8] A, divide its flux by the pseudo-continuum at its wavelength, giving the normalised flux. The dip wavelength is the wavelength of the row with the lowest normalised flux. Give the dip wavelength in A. 8105.07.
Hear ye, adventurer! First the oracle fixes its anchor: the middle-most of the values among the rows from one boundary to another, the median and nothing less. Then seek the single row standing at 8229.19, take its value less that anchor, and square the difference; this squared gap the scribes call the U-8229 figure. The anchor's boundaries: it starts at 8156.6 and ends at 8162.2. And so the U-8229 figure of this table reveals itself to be 0.3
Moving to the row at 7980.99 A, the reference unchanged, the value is 0.0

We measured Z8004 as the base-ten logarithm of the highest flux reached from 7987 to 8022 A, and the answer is 1.22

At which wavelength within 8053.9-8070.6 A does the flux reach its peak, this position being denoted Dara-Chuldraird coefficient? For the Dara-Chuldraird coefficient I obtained 8069.69 A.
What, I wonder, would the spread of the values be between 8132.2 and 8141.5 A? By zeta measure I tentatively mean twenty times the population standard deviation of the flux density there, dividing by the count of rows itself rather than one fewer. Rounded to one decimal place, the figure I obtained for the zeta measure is 1.0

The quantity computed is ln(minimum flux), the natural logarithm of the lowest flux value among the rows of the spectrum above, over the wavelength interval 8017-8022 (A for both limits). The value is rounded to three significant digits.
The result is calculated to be 2.81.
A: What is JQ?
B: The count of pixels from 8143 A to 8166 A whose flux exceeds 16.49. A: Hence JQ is 12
